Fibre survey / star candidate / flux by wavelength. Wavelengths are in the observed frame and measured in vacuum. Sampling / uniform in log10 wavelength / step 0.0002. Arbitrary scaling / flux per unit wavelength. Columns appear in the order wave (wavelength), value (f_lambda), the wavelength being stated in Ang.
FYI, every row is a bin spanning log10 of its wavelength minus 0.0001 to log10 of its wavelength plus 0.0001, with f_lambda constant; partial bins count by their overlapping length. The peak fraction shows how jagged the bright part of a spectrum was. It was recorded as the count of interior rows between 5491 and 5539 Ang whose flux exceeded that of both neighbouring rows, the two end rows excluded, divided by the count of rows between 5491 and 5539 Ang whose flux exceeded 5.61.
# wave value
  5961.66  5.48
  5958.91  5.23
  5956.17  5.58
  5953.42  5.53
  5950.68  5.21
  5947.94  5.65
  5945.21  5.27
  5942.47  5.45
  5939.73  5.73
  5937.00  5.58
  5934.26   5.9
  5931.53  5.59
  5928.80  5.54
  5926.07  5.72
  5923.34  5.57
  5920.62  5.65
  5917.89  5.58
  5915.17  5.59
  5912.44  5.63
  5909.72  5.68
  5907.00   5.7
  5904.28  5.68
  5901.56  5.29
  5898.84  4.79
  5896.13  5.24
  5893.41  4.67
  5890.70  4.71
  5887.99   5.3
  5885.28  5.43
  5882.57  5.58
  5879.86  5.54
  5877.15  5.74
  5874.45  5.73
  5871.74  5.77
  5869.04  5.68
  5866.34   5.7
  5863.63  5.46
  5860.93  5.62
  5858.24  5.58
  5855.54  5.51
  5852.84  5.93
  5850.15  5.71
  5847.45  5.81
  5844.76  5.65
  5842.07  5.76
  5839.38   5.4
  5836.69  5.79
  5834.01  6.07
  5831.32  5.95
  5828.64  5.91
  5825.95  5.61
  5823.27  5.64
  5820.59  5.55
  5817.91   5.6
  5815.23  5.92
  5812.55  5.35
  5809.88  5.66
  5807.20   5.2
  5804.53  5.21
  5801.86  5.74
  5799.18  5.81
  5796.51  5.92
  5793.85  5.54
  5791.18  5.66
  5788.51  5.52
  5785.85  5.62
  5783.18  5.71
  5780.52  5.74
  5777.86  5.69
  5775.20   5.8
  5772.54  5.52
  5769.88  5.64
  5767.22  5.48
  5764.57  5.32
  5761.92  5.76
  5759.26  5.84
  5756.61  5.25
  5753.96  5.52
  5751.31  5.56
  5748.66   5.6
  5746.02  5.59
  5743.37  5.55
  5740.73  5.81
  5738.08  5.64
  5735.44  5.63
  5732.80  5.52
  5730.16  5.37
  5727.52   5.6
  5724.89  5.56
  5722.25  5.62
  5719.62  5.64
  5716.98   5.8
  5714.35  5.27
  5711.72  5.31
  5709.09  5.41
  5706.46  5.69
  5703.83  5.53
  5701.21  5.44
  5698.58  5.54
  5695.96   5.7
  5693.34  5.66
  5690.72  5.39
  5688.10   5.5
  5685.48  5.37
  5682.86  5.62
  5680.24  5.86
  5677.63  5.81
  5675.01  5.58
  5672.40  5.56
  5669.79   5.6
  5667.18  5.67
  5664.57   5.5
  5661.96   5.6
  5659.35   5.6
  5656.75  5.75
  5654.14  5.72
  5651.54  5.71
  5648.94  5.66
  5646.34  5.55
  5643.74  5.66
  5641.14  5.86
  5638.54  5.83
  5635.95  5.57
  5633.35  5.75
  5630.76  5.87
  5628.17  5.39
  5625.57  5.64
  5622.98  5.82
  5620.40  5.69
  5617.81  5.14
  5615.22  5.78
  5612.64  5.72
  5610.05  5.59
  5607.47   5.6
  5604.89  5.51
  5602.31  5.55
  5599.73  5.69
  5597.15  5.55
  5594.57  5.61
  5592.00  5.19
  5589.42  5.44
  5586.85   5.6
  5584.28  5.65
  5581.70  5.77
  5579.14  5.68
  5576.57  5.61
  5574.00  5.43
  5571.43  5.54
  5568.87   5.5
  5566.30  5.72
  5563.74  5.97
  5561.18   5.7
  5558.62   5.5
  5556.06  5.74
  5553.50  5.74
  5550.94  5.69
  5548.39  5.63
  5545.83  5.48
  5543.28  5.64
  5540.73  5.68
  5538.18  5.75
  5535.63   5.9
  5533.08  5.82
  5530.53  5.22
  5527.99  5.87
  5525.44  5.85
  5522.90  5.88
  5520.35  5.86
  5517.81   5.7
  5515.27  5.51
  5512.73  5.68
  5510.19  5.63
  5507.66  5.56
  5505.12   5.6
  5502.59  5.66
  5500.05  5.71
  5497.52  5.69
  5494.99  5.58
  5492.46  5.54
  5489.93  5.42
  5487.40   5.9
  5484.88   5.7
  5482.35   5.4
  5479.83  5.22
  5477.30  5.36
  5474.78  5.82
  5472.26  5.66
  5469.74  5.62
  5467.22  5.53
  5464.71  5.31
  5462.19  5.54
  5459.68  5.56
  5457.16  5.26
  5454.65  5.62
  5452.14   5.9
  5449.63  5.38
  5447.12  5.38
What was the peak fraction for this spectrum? 0.38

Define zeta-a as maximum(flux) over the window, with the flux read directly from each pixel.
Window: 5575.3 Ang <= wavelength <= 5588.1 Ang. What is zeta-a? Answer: 5.77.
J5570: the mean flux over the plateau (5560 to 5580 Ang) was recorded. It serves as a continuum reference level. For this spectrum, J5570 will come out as 5.64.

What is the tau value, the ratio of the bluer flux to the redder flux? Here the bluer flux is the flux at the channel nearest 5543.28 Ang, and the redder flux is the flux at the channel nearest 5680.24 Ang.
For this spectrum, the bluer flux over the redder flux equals 0.96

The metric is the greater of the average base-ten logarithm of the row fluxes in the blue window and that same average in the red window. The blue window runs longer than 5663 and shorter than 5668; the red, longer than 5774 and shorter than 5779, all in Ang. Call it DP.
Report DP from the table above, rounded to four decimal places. 0.7593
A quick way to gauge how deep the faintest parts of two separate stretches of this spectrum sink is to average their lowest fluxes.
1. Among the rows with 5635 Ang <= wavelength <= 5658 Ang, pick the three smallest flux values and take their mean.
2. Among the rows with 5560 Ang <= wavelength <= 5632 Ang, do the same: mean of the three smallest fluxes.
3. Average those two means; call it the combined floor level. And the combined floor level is 5.42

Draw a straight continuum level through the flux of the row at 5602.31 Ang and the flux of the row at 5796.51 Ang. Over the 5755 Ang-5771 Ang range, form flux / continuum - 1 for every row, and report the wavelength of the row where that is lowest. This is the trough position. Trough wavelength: 5756.61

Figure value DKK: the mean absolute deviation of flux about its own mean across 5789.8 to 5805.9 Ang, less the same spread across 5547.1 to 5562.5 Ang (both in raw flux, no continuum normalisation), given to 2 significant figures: 0.11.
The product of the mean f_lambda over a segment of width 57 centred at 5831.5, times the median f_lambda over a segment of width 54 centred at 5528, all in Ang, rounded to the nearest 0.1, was 32.1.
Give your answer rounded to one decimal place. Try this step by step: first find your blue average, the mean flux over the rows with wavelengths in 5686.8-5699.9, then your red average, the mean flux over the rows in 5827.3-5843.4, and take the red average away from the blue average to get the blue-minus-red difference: -0.3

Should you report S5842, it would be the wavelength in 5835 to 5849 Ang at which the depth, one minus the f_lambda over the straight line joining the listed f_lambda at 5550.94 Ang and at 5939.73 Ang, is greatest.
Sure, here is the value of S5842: 5839.38 Ang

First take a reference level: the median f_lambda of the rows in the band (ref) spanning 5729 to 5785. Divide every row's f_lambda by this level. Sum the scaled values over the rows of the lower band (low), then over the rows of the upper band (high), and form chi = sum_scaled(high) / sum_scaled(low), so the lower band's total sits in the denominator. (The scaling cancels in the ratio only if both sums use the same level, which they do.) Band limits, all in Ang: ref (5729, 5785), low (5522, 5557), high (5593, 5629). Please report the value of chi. 0.98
